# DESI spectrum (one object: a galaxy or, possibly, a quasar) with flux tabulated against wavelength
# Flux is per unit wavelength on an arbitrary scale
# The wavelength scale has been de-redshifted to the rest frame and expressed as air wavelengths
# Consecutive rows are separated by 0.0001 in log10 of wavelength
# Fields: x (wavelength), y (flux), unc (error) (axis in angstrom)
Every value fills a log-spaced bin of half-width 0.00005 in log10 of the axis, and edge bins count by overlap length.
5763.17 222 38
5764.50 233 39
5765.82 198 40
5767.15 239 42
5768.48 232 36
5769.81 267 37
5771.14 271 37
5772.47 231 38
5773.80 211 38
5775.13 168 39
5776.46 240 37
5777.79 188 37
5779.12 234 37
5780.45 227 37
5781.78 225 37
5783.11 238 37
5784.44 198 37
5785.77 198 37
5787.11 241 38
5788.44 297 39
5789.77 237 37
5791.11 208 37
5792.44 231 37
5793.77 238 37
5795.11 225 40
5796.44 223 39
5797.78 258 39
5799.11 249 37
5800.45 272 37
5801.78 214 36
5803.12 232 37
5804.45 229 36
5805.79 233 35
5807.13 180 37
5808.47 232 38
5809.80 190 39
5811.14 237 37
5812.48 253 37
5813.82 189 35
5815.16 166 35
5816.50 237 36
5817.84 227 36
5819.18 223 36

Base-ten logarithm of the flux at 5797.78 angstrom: 2.41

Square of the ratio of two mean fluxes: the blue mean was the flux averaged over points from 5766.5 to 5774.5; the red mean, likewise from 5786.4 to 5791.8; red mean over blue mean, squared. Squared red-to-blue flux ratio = 1.03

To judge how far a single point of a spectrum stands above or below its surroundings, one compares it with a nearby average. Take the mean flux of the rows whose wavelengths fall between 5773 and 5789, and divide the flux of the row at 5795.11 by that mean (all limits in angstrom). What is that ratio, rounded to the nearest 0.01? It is 1.01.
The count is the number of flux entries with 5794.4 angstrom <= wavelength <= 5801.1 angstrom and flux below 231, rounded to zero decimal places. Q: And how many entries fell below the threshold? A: 2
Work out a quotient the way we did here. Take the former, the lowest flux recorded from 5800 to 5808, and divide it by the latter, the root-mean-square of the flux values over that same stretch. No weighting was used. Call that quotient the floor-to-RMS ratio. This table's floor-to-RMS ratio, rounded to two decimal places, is 0.79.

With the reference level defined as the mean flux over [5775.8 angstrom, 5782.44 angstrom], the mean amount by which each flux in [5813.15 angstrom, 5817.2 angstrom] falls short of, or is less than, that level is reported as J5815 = 25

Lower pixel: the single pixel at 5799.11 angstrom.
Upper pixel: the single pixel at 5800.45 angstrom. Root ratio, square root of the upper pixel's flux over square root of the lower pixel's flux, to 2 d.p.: 1.05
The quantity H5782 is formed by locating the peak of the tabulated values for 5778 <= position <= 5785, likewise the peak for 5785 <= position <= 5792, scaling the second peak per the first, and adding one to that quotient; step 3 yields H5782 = 2.25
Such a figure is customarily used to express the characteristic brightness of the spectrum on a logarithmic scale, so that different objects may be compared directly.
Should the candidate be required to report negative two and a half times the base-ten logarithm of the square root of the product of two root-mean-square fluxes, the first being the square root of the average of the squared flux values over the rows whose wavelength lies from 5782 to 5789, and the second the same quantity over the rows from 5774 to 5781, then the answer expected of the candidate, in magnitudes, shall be -5.88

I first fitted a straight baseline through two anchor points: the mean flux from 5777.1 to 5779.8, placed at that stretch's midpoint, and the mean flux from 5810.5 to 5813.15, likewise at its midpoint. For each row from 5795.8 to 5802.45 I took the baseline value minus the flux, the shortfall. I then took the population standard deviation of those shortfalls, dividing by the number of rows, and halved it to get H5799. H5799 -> 10.9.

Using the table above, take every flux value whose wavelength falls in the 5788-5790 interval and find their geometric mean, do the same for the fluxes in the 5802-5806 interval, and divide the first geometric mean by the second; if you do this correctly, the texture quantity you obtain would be 1.15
